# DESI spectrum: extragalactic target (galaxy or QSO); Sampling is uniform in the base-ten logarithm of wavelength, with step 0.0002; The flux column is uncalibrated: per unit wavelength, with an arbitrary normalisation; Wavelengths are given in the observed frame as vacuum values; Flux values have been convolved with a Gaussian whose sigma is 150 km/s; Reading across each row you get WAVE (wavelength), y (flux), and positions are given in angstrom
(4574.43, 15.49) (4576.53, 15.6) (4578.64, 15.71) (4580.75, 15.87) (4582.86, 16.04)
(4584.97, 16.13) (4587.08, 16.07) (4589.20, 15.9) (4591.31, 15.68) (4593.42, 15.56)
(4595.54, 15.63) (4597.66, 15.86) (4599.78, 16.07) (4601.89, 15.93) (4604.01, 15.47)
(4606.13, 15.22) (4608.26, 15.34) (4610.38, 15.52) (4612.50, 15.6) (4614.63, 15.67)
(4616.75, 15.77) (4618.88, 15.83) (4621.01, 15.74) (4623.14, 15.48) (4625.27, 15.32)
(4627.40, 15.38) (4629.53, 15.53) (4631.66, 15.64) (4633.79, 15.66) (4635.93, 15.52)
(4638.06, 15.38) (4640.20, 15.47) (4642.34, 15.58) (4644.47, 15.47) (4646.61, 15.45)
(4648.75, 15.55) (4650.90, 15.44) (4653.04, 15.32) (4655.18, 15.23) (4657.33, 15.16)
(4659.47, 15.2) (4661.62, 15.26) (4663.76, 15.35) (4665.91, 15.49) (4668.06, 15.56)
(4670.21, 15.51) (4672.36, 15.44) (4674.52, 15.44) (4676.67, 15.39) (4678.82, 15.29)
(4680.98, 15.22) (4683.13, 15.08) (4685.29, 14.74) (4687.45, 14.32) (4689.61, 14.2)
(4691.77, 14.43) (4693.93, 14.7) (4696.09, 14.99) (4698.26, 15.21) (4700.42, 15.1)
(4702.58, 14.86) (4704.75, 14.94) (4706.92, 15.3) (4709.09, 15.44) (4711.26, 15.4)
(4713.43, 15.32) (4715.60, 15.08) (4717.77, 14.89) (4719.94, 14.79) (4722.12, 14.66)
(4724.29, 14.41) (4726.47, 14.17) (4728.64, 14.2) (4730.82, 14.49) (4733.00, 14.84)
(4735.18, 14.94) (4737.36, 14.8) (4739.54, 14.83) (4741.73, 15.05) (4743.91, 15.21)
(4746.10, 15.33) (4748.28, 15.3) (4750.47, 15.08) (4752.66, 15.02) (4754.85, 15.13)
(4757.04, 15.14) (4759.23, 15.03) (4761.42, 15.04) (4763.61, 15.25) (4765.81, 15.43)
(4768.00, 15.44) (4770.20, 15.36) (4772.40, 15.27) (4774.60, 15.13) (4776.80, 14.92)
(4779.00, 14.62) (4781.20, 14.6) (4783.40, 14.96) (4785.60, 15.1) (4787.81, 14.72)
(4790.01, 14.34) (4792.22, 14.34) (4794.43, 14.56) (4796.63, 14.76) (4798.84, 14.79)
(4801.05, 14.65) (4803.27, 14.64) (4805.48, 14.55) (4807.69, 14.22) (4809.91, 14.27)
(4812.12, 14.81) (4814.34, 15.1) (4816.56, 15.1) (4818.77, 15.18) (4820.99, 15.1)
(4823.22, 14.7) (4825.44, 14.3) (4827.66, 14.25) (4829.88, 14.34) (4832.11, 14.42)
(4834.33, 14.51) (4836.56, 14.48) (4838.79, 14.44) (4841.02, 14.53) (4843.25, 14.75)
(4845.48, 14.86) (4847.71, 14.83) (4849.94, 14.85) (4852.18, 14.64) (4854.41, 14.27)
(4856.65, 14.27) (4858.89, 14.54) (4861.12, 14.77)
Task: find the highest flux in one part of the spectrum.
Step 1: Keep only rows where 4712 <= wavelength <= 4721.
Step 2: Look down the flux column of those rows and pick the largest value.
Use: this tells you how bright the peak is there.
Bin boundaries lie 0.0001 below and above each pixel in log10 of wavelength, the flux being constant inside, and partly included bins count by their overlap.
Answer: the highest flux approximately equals 15.32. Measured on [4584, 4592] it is 16.13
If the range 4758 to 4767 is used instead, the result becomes 15.43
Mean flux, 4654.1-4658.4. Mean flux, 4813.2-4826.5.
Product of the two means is 227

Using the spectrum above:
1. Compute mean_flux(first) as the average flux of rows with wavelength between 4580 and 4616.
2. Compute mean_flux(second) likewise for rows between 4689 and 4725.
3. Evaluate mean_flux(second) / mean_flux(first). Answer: 0.95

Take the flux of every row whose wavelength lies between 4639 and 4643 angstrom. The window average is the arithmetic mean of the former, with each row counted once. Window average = 15.5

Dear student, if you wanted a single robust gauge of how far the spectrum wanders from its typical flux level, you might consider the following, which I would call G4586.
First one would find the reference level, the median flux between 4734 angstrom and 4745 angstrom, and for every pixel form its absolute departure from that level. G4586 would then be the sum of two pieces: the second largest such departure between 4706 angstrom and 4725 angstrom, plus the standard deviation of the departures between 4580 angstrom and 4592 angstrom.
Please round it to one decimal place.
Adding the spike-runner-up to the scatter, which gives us 0.7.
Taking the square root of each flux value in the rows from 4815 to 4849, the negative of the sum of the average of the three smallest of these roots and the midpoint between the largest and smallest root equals -7.62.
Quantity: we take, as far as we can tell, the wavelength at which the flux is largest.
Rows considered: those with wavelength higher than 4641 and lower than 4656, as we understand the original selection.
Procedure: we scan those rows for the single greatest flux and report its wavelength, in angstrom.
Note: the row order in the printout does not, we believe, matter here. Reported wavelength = 4642.34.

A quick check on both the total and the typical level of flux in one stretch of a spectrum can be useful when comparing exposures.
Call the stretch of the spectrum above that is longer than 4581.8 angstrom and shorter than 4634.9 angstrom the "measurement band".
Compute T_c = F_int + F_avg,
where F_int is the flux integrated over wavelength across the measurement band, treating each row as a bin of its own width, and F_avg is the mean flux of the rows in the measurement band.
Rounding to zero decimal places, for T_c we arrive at 848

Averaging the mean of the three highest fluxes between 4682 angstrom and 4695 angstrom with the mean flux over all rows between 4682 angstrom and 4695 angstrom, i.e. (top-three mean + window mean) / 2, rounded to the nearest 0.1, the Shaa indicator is 14.7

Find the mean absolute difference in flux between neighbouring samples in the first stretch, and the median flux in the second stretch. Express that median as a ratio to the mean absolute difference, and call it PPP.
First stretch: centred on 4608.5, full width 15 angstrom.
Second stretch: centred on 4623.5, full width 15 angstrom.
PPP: 80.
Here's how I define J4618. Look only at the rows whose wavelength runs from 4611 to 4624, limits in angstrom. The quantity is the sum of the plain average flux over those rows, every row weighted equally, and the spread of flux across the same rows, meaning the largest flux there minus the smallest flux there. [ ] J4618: 16.03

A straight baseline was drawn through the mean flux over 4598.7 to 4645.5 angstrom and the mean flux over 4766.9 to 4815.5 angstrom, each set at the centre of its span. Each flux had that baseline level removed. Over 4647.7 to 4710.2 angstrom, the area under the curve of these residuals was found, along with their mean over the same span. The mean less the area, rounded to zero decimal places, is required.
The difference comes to 10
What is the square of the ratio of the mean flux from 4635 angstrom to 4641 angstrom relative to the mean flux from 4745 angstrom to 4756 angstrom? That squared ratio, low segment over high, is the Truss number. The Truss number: 1.04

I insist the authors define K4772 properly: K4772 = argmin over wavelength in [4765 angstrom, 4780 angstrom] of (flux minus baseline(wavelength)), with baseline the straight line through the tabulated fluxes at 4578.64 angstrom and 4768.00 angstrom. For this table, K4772 4779.00 angstrom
